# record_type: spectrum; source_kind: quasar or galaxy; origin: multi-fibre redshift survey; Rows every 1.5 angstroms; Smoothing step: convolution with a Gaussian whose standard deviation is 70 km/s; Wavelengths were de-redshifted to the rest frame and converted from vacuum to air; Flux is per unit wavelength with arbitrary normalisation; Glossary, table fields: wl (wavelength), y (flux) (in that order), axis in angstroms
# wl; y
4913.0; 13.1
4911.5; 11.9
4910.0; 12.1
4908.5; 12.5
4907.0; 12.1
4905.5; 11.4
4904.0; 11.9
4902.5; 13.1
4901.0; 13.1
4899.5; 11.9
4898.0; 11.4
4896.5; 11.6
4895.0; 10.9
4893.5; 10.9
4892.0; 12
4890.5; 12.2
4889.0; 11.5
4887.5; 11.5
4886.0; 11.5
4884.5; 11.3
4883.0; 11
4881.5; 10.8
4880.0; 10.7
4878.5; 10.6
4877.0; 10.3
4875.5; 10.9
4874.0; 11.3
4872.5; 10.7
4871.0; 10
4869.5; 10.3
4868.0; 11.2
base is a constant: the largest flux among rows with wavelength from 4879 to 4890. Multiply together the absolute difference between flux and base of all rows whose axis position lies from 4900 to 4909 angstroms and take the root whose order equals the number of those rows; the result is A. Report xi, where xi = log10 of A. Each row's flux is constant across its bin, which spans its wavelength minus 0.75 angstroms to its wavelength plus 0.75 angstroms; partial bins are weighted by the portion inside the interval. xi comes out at -0.20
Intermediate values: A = 0.63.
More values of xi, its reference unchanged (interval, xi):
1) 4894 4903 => -0.37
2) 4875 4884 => -0.12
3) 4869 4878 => -0.11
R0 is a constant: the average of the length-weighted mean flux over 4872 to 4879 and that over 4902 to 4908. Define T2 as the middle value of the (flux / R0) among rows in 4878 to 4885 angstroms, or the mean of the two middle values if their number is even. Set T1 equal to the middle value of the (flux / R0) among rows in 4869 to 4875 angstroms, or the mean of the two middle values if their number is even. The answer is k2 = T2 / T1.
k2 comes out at 1.03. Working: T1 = 0.92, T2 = 0.94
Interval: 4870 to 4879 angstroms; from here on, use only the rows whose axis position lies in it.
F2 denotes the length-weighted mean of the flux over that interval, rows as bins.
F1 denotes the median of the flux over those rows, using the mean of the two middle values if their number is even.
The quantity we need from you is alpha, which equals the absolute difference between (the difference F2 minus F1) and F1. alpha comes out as 10.7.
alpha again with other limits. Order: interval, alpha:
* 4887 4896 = 11.5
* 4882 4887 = 11.3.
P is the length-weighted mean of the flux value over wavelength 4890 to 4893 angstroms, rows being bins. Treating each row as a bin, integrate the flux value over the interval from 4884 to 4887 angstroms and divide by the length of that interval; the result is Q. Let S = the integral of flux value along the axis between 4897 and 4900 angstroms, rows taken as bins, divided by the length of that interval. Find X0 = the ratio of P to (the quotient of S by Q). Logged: 11.8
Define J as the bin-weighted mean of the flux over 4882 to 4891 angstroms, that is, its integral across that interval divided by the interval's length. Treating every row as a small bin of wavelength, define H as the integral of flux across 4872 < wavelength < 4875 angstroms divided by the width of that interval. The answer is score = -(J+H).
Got -22.5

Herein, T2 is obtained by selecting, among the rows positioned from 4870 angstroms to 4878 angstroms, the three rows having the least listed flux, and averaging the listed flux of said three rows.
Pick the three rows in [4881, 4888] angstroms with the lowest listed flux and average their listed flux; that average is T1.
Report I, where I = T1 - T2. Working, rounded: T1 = 11.0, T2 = 10.3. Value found 0.7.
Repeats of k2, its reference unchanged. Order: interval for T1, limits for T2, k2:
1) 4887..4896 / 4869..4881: 0.93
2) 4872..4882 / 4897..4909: 1.12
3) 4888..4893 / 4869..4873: 0.86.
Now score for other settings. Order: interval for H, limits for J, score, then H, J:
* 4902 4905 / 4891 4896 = -23.7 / 12.4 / 11.3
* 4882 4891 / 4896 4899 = -23.0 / 11.5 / 11.5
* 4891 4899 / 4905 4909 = -23.4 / 11.4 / 12.0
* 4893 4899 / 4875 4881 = -21.9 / 11.2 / 10.6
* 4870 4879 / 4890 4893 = -22.6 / 10.6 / 12.0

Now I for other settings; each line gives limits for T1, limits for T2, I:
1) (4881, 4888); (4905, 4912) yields -0.8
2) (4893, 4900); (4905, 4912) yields -0.7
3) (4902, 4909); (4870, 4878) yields 1.5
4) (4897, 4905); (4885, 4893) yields 0.2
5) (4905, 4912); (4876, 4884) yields 1.3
